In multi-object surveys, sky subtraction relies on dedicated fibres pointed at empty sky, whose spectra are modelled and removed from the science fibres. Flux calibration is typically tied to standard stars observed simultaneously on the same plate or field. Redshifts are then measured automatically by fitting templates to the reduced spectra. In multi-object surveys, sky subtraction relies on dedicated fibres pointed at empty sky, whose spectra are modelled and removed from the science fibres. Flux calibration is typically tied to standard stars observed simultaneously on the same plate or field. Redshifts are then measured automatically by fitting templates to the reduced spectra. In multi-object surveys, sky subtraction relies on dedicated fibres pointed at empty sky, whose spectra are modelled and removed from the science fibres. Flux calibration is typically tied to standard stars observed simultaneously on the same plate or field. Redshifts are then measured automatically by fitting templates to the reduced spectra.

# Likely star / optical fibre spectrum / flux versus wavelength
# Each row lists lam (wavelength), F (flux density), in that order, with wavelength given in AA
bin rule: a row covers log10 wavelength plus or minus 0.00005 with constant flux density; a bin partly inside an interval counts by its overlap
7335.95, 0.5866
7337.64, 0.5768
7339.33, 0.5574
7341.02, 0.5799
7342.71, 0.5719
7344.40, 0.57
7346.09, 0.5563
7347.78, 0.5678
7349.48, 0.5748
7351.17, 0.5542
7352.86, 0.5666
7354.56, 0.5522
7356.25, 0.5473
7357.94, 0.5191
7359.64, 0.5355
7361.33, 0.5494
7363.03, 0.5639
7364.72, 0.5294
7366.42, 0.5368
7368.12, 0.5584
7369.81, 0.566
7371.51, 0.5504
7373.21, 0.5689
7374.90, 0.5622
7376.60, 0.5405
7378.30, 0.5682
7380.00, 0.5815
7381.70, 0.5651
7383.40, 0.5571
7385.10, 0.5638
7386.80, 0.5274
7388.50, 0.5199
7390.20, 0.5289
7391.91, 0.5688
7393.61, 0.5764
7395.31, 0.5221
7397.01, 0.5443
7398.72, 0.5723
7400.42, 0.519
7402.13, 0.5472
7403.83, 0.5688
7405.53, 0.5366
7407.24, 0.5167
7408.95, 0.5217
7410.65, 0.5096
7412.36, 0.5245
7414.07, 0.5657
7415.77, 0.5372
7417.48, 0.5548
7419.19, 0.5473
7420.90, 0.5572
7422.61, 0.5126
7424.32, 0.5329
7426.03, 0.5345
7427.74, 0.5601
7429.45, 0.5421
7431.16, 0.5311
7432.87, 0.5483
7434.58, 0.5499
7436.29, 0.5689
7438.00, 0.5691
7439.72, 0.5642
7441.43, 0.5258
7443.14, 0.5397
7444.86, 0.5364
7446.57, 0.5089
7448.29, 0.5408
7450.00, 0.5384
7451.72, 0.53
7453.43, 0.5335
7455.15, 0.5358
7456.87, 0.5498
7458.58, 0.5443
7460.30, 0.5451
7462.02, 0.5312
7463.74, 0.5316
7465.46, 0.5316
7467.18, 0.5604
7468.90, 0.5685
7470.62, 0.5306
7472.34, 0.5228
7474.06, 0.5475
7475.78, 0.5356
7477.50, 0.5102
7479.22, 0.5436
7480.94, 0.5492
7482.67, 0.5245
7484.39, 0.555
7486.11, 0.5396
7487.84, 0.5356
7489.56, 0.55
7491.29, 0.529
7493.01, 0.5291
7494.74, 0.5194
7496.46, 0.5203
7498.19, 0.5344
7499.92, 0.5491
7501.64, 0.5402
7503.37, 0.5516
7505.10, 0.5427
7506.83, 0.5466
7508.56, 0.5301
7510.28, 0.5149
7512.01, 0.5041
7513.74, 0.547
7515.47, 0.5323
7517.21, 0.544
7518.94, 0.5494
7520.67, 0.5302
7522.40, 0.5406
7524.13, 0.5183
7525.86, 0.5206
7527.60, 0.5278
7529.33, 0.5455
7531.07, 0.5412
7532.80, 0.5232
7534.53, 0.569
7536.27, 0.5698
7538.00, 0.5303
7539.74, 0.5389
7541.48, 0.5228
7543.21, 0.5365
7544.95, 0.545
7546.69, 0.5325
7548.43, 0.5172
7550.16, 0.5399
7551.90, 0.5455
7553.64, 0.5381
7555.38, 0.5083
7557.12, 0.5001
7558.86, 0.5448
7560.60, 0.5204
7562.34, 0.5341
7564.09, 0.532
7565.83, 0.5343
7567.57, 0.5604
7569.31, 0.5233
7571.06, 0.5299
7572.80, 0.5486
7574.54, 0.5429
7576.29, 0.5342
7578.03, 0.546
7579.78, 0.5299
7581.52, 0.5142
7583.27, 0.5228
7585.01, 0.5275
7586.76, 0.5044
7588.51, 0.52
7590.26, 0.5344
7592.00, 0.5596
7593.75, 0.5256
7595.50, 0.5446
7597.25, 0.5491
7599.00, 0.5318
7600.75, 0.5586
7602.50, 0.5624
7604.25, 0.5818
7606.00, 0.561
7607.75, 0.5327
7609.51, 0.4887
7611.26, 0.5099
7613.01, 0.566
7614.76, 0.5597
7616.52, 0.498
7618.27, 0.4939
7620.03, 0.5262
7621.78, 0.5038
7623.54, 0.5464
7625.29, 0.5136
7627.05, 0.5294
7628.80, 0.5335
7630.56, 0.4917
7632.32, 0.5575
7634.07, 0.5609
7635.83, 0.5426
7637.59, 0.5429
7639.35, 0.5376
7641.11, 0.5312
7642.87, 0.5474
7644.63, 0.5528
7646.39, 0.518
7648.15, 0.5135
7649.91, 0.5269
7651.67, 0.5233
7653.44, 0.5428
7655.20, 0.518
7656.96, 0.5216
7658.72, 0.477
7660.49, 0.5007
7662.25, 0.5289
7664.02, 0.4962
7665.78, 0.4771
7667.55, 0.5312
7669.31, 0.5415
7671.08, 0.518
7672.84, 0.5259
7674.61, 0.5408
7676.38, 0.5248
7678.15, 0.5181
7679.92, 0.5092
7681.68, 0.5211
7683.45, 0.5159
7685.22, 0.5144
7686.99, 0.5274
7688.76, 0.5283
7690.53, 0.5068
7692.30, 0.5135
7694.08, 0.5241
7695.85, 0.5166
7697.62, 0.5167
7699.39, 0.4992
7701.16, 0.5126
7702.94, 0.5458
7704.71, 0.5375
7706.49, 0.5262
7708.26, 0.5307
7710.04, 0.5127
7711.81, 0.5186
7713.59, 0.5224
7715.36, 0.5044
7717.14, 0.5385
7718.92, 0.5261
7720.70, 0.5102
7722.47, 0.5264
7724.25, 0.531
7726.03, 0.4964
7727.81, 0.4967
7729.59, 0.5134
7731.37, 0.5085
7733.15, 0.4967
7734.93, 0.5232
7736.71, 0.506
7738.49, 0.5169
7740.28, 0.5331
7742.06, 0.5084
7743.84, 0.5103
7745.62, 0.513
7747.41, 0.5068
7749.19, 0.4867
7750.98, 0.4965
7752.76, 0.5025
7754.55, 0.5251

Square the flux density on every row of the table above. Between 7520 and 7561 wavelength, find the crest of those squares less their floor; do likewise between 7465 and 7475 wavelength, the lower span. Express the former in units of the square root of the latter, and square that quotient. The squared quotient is 0.11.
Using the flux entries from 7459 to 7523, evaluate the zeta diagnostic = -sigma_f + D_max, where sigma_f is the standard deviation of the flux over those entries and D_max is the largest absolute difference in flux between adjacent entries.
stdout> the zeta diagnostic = 0.029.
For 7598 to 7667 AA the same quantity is 0.040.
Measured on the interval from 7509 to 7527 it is 0.028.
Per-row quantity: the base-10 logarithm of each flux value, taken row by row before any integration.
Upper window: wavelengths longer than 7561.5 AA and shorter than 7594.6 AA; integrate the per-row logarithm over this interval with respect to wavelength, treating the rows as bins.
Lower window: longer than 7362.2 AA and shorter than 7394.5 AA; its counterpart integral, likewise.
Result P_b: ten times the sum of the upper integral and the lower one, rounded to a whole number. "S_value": -173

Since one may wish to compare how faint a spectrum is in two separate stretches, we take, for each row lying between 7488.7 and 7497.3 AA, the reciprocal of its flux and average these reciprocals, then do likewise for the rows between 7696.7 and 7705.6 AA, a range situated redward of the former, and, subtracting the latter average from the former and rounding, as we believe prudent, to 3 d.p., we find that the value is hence -0.027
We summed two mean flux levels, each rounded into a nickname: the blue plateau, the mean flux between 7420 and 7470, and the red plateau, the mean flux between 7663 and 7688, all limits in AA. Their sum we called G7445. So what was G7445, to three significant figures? 1.06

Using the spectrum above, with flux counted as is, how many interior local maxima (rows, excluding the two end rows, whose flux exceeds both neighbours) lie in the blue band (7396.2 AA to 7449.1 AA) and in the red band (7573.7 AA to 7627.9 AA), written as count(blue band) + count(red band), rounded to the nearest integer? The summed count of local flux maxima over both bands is 17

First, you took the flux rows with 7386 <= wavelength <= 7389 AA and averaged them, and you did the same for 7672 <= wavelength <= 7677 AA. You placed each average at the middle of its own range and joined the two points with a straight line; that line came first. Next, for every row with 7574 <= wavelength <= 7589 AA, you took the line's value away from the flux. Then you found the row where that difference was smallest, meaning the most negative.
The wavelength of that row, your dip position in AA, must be 7586.76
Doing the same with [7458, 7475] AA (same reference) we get 7472.34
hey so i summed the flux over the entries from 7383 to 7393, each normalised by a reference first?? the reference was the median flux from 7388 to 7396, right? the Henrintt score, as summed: 6.17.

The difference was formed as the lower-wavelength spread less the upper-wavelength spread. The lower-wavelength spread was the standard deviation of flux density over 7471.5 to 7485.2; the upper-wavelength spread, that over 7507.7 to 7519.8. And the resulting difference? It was -0.001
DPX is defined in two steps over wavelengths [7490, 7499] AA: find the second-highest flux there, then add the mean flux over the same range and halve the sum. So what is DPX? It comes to 0.528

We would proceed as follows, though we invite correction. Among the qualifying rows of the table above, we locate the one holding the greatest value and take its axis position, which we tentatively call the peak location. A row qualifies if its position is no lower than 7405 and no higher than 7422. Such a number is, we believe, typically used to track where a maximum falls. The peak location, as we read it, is 7414.07 AA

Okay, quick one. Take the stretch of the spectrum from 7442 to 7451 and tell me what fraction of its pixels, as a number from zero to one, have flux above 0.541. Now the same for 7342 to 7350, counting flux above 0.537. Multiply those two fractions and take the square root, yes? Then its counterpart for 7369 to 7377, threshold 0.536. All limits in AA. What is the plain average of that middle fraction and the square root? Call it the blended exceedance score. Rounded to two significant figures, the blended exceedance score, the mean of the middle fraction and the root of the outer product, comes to 0.50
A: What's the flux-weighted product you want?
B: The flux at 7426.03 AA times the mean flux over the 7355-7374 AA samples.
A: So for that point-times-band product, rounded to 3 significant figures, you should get 0.293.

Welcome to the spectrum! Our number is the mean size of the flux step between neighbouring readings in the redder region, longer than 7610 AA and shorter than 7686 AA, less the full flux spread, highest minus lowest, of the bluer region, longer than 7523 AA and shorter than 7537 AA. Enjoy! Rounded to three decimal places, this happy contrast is -0.031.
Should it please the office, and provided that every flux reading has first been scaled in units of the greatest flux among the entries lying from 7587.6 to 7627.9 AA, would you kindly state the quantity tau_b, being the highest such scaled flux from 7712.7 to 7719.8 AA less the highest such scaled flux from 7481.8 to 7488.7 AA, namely -0.03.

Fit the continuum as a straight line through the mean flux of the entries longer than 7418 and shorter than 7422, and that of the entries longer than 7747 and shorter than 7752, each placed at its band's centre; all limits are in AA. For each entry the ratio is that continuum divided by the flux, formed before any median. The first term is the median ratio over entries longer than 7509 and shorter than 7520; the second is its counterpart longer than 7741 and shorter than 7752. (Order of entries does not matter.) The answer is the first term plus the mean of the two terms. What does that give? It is 1.98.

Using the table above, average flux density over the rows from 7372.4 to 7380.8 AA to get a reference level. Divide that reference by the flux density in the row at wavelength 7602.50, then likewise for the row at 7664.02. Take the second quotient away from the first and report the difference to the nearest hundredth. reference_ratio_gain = -0.13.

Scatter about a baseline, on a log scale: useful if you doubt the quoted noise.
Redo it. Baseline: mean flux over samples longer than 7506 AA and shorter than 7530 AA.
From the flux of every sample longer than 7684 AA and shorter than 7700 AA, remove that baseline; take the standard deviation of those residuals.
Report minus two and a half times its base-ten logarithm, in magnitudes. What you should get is 5.1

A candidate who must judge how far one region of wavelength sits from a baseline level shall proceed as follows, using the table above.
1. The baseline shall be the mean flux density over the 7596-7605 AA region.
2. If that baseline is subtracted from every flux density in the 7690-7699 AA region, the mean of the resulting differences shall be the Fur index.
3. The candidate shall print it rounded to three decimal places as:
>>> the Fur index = -0.041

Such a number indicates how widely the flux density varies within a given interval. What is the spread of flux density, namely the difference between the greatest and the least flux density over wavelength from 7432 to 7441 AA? 0.021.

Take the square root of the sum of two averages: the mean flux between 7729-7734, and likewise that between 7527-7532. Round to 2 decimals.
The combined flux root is 1.02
